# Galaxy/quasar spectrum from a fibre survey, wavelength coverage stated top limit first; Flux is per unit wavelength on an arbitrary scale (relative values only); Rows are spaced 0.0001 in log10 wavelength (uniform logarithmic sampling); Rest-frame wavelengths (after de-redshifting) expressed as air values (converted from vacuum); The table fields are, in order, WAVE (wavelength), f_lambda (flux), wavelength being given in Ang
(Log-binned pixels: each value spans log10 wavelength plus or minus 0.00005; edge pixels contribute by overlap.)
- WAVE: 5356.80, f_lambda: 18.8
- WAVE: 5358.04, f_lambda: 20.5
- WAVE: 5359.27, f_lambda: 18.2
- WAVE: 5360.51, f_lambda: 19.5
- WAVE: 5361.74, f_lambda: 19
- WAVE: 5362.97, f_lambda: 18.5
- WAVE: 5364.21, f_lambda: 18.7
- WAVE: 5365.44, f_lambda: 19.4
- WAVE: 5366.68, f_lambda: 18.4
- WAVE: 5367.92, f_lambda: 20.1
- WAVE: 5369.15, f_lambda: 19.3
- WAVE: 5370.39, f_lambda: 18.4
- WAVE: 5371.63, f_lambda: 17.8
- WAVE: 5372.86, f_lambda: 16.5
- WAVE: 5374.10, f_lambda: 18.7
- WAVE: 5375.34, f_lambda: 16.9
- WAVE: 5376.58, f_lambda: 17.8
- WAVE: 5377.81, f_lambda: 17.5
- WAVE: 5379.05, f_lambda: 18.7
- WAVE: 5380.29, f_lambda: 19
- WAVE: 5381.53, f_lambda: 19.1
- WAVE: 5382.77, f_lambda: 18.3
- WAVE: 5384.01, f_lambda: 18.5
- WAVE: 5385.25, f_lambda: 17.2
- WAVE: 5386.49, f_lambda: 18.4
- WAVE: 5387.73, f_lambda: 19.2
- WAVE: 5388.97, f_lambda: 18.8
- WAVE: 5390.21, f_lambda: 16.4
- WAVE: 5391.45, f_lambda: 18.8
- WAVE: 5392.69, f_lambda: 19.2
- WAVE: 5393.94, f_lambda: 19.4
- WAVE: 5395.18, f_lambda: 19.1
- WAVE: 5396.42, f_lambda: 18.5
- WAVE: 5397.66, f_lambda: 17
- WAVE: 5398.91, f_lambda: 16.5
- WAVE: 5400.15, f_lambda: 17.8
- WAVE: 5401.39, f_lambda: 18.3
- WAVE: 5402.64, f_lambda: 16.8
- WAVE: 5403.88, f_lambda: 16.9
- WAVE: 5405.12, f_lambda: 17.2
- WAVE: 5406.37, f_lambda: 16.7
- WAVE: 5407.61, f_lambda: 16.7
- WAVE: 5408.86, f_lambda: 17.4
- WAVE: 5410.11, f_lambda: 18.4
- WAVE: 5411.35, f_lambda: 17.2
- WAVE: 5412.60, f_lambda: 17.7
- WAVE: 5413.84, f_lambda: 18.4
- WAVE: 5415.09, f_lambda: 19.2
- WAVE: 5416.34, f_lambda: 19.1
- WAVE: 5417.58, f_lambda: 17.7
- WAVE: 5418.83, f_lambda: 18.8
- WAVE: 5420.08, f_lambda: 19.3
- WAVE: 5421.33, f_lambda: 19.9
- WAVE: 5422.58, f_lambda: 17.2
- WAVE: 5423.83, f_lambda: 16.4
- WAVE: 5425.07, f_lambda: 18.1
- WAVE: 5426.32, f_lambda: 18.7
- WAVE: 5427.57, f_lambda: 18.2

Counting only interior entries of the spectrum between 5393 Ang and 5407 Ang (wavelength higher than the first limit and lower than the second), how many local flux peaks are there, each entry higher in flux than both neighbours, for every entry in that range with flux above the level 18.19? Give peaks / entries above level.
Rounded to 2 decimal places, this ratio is 0.50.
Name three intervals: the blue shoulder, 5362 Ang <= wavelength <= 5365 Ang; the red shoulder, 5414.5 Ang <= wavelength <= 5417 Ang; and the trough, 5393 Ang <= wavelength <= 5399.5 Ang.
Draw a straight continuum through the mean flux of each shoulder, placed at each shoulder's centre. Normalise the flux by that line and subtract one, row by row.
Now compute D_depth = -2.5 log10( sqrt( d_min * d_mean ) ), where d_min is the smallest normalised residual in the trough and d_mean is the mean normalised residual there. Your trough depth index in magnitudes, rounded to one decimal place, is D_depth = 2.8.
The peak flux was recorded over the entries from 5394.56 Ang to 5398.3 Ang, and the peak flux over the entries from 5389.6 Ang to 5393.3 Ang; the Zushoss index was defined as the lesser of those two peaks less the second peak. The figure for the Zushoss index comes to -0.10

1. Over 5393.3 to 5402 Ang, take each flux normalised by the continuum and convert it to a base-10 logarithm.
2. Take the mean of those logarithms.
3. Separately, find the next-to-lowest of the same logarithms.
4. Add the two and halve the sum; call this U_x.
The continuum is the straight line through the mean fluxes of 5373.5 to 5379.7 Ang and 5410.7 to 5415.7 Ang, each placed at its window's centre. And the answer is -0.013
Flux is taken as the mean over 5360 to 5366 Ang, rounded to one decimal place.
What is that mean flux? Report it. 19.0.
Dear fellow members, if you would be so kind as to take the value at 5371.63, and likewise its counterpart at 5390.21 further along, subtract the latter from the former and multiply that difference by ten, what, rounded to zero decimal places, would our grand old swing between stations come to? 14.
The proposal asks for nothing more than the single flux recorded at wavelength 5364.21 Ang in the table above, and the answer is 18.7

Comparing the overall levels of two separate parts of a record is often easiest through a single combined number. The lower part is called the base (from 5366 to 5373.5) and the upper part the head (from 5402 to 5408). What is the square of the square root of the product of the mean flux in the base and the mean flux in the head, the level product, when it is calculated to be 311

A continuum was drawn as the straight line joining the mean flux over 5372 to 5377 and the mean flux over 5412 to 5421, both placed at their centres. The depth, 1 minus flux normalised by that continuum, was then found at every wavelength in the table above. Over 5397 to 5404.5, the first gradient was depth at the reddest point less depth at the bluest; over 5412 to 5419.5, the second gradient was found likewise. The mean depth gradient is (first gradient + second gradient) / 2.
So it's -0.018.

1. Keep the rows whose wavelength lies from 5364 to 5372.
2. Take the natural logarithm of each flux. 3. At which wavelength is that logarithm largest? 5367.92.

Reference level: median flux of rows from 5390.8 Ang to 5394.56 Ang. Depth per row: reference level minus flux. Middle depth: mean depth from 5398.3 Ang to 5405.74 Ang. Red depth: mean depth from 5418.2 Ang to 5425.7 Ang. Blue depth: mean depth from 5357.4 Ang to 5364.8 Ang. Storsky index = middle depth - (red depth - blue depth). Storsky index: 1.2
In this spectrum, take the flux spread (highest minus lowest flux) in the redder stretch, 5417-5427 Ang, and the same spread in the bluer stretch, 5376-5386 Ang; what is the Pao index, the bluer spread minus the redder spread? -1.6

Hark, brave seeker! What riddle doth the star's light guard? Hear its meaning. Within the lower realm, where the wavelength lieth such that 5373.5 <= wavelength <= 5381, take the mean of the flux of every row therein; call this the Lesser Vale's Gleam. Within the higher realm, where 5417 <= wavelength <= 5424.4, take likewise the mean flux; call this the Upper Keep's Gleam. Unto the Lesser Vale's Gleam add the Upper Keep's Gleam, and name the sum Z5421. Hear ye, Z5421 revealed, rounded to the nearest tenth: 36.3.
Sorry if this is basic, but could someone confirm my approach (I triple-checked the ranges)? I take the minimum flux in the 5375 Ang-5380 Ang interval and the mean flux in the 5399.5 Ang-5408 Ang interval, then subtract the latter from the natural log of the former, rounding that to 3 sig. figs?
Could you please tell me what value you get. -14.4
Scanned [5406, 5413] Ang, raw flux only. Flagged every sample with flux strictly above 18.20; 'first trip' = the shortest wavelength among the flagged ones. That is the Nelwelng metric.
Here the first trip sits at 5410.11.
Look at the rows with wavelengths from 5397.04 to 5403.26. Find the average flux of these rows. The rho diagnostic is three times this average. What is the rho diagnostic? 51.8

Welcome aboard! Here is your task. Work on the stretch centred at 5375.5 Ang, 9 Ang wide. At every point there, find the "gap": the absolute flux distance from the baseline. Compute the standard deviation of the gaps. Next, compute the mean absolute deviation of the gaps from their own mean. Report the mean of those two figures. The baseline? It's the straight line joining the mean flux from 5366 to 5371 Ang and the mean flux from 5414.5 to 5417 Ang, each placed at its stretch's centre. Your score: 0.7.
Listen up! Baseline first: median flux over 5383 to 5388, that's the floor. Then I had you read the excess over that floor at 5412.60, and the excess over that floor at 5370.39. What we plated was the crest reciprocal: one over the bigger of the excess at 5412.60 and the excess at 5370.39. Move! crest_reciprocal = -20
